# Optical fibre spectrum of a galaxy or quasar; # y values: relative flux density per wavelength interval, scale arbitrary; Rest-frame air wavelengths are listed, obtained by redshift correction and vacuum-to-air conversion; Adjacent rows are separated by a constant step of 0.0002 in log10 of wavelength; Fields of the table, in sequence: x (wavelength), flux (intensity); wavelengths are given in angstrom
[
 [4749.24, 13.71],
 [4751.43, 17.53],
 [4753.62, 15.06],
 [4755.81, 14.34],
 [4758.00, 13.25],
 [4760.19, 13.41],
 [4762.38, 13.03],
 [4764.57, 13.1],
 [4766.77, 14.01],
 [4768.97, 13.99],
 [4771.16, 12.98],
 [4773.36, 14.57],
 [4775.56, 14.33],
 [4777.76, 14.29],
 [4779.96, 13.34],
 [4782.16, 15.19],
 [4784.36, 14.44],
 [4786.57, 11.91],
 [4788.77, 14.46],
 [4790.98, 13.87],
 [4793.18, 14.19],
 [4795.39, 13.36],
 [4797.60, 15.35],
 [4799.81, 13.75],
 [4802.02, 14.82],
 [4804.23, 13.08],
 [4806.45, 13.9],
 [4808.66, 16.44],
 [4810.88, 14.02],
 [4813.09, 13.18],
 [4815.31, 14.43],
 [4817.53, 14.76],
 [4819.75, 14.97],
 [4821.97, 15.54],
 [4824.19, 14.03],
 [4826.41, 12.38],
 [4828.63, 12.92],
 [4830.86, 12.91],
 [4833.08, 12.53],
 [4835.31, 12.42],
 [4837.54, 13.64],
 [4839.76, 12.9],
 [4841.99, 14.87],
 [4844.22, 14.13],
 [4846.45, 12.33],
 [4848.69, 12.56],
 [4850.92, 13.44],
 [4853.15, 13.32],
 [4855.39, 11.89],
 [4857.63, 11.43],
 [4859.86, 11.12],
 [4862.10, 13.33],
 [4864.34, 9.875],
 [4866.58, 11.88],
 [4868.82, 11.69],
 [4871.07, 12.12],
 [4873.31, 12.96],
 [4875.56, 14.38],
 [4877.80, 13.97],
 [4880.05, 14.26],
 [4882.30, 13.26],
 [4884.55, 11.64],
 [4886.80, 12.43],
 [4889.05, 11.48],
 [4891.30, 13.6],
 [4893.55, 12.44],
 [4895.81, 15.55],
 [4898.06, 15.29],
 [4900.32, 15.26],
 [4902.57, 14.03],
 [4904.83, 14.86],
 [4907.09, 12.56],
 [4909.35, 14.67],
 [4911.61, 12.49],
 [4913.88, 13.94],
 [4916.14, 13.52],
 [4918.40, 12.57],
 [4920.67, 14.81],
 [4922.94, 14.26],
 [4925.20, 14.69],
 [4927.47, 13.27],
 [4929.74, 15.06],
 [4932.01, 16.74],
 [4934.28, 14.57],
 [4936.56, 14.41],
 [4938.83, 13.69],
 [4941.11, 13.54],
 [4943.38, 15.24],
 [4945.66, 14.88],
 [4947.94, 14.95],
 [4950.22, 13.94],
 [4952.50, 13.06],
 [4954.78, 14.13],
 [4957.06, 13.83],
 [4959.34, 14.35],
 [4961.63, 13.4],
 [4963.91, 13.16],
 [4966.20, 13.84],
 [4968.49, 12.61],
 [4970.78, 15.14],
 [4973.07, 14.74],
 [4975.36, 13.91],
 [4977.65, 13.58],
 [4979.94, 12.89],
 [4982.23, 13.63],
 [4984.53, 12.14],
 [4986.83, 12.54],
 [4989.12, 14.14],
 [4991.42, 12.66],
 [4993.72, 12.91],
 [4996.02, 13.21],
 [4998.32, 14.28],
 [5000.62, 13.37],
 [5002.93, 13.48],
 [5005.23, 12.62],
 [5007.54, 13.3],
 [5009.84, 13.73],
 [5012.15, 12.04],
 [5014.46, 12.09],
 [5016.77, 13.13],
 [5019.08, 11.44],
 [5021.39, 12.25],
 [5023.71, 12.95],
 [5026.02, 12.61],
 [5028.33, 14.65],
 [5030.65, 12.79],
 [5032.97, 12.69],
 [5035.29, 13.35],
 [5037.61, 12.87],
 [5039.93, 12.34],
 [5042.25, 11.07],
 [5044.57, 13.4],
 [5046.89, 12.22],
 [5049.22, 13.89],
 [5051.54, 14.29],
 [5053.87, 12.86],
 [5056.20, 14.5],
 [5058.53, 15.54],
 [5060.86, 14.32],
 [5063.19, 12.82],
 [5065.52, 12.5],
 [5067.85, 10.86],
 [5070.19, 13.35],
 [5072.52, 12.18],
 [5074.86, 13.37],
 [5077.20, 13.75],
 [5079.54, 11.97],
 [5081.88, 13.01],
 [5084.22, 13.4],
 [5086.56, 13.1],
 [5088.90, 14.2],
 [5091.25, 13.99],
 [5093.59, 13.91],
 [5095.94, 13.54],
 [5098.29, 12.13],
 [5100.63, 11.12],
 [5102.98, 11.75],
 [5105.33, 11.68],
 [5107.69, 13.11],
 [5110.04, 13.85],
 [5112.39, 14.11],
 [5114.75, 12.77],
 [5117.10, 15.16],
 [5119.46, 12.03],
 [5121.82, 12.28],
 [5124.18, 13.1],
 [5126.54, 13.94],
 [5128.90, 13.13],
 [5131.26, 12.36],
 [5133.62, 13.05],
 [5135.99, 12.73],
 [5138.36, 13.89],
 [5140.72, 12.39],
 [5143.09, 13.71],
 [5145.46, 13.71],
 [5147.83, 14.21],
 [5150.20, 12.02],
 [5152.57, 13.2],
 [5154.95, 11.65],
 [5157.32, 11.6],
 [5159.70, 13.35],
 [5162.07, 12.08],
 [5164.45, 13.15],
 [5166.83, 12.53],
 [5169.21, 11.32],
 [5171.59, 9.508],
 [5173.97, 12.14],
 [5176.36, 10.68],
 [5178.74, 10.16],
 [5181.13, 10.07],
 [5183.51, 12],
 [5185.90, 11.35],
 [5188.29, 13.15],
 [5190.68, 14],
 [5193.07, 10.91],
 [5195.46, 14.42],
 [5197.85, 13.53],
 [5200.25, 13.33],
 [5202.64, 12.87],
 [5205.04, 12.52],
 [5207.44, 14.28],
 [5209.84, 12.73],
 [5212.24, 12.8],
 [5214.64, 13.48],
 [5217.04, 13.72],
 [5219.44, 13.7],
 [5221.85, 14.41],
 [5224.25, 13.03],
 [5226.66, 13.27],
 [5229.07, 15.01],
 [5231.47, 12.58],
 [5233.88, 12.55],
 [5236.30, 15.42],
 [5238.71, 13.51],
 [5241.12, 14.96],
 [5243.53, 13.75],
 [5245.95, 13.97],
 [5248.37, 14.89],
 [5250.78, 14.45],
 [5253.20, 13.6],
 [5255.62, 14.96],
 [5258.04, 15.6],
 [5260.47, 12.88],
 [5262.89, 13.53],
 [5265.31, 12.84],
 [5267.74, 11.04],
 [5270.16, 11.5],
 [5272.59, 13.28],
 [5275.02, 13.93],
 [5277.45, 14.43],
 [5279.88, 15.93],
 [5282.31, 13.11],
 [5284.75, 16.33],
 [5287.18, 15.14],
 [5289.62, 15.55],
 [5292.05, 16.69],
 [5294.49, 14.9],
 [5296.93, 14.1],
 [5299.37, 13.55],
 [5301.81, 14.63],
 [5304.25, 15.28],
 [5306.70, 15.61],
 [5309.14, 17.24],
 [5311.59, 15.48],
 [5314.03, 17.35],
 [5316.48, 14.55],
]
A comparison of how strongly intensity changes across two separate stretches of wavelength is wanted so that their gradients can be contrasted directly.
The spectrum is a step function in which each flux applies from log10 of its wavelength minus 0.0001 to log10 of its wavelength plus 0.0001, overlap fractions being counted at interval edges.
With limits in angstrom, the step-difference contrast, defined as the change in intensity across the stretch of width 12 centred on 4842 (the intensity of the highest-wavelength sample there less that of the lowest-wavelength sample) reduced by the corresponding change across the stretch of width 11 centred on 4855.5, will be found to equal 1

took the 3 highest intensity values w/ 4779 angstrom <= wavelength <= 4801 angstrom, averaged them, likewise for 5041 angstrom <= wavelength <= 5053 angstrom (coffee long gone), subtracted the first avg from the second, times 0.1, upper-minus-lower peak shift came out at -0.114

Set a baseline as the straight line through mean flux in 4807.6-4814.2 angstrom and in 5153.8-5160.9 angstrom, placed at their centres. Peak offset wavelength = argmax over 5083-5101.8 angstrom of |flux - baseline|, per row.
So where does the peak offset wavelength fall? 5088.90 angstrom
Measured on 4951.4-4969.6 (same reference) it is 4968.49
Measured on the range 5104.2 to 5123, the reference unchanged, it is 5117.10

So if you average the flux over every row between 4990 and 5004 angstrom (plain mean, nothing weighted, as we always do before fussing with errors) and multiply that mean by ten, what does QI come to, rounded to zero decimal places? 133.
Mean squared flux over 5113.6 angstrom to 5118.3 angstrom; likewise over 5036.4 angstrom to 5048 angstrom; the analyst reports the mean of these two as 175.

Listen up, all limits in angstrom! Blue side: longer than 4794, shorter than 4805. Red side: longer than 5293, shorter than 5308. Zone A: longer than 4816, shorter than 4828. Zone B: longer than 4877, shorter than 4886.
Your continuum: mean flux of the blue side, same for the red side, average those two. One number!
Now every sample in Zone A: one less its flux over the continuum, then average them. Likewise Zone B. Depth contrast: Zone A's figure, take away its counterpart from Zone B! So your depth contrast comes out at -0.073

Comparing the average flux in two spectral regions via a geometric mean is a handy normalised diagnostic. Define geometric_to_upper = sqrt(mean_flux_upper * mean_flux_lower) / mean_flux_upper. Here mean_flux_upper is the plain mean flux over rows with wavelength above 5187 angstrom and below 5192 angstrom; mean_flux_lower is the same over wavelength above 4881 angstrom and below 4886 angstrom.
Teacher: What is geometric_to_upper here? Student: 0.96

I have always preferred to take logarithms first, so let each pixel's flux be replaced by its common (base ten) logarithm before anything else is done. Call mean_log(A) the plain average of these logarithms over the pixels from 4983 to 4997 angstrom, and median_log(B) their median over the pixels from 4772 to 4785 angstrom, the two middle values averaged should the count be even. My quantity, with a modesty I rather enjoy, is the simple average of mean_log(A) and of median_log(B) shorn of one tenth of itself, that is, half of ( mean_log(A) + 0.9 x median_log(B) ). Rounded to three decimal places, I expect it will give 1.077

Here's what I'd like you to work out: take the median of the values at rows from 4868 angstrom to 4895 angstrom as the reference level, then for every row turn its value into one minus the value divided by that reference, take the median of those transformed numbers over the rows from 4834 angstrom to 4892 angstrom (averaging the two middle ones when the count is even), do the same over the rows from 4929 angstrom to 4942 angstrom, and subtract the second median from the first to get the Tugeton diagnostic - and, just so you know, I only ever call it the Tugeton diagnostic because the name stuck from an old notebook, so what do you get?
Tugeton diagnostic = 0.14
